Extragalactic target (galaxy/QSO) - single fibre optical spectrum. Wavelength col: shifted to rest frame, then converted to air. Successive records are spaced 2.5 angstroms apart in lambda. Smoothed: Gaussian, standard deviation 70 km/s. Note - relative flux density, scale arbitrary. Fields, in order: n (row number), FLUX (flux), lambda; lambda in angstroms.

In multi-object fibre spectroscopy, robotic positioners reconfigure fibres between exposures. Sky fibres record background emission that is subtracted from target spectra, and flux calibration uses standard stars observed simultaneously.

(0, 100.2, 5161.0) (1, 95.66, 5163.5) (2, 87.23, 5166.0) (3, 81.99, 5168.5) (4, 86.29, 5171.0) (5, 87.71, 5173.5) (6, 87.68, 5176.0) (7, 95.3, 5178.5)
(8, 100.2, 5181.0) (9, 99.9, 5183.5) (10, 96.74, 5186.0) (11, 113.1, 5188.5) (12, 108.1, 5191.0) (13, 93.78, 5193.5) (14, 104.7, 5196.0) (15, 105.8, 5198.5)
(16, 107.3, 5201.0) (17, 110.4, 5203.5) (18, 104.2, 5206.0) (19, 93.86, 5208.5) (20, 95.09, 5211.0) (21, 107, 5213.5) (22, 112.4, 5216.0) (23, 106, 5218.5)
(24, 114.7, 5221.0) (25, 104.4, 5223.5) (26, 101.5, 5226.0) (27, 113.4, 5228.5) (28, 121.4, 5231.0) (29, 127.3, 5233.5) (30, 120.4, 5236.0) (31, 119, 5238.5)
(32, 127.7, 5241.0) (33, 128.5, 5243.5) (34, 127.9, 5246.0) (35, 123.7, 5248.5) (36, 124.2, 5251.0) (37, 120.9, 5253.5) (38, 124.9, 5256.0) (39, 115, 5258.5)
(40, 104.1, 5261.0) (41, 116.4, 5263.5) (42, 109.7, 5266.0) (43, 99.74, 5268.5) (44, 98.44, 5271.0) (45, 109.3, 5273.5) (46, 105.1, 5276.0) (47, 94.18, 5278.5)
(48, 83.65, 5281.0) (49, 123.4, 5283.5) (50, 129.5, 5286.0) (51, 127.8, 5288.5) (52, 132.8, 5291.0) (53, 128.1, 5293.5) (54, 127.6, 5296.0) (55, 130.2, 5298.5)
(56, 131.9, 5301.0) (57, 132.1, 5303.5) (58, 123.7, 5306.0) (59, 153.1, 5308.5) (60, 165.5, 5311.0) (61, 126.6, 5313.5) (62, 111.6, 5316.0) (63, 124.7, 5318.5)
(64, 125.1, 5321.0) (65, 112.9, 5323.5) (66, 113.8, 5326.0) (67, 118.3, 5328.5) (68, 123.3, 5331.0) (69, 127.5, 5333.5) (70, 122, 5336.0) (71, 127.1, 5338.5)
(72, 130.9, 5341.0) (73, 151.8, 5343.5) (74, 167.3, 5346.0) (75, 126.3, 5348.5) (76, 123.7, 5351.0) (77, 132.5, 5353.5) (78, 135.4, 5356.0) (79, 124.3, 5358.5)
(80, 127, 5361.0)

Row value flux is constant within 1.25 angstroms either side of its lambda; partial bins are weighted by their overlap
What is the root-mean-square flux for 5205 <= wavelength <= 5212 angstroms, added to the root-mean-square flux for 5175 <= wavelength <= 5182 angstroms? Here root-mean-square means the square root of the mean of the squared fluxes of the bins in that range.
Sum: 192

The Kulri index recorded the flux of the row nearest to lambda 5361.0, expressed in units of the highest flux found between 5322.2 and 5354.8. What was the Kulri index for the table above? 0.76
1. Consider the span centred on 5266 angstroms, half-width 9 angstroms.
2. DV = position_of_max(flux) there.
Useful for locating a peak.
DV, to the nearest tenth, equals 5263.5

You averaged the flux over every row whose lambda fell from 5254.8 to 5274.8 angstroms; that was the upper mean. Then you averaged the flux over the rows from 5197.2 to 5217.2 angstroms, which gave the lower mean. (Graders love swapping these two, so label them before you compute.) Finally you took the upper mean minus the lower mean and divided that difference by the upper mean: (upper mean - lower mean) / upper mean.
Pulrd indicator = 0.05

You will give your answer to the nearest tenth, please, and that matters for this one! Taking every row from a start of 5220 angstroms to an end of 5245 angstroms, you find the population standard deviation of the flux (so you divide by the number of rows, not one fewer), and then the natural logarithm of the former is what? 2.2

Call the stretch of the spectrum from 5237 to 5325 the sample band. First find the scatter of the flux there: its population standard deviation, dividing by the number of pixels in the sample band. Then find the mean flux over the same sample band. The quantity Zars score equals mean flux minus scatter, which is 106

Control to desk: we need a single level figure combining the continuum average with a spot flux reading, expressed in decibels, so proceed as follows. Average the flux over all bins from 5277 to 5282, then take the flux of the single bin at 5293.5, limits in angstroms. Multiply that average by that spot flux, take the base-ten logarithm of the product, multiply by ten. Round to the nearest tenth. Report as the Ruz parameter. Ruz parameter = 40.6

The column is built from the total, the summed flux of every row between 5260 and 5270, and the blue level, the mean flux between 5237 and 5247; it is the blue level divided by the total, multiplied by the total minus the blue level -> 89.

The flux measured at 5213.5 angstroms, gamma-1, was 107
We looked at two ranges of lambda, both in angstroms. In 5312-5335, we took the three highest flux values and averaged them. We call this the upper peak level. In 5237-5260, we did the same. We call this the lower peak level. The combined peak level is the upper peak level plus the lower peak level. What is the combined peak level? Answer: 254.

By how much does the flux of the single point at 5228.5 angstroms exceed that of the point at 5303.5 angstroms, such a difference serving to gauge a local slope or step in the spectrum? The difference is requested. -19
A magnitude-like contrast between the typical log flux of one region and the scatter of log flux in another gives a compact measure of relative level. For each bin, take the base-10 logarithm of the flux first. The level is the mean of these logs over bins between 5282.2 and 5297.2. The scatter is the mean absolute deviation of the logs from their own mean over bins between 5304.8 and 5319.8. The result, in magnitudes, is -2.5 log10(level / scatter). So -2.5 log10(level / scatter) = -4.02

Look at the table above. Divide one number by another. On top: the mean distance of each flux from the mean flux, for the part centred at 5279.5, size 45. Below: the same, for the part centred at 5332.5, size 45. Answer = 1.14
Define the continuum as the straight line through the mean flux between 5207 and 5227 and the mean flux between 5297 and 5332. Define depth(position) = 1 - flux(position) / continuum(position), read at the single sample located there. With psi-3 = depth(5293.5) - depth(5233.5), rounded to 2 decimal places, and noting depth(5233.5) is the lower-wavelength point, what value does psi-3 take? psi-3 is 0.13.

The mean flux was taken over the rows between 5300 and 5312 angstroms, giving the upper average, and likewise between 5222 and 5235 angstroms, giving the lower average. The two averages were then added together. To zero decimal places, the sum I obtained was 255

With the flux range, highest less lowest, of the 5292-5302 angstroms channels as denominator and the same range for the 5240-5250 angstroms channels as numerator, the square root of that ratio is 1.1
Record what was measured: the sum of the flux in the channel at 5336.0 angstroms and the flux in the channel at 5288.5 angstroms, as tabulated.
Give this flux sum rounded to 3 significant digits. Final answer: 250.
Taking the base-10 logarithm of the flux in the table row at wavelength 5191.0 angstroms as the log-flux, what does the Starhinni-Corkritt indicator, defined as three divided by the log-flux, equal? 1.48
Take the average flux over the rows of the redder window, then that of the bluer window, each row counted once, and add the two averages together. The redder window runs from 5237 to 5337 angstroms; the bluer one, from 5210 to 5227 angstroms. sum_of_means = 227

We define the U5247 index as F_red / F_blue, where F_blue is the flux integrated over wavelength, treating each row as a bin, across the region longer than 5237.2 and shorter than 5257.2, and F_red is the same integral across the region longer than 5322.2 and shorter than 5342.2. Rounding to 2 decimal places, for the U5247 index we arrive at 0.98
